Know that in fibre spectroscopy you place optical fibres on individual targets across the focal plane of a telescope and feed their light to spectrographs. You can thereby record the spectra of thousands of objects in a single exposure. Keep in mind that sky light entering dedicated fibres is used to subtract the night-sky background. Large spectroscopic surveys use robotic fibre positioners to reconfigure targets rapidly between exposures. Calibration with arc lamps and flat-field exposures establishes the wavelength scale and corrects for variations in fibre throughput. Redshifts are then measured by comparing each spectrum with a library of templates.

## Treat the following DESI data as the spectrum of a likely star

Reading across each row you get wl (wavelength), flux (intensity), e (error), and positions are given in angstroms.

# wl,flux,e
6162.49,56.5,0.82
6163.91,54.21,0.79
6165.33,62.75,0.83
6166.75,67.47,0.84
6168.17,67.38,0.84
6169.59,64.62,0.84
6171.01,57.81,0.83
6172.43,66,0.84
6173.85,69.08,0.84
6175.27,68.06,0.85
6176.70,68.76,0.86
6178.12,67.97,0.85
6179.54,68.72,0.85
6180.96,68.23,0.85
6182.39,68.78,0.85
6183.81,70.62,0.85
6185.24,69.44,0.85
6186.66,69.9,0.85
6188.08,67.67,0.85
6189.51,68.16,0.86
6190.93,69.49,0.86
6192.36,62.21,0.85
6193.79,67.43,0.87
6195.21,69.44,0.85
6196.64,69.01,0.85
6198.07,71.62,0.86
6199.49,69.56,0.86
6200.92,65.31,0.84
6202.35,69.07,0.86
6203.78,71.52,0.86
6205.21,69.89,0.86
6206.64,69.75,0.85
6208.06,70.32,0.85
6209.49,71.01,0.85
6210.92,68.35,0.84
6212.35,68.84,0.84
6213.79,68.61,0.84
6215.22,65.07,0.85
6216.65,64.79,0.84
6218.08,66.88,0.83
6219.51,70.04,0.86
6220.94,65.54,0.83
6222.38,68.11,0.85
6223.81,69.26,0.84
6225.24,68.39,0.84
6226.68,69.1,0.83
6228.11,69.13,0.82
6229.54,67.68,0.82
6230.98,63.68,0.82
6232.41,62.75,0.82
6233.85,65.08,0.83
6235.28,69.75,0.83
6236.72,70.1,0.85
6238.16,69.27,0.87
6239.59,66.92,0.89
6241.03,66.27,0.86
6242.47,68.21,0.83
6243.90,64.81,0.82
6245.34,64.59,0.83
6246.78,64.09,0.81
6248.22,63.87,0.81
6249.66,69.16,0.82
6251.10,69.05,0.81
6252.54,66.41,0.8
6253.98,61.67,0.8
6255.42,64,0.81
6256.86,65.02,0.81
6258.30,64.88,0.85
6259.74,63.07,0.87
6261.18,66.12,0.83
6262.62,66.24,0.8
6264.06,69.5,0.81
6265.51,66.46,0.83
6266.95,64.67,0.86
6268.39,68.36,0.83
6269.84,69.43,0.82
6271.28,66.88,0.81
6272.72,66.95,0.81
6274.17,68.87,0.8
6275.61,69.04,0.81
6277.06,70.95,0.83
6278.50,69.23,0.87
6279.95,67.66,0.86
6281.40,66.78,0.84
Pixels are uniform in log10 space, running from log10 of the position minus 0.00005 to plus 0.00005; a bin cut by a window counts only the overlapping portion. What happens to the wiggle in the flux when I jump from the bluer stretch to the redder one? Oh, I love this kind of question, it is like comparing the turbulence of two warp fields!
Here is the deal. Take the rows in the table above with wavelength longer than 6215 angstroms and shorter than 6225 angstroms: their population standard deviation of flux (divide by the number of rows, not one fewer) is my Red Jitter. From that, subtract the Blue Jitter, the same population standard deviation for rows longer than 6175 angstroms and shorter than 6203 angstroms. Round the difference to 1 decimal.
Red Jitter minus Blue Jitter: 0.0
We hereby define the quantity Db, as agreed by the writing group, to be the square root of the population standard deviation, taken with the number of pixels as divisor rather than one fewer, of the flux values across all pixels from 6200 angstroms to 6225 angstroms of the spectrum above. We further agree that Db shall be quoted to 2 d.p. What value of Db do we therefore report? 1.44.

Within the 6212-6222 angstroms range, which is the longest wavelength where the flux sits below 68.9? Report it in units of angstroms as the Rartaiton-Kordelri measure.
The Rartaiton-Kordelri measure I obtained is 6220.94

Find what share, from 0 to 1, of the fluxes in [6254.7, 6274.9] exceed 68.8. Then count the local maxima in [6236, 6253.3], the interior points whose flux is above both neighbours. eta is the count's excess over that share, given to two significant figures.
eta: 1.8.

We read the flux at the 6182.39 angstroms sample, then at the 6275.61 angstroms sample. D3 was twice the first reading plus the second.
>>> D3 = 207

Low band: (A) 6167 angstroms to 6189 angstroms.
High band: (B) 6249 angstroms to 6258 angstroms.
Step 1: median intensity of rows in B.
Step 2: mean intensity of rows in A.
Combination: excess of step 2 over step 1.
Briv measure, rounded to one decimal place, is 1.8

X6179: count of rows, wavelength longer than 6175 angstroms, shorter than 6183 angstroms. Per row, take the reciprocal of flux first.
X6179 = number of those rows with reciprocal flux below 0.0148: 6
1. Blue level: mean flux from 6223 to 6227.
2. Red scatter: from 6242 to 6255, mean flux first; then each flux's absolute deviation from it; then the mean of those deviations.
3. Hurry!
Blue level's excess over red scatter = 66.7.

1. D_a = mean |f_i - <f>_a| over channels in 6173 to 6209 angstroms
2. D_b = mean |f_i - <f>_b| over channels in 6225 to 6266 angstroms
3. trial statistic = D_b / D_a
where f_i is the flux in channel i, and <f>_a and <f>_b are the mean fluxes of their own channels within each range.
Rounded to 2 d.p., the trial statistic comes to 1.65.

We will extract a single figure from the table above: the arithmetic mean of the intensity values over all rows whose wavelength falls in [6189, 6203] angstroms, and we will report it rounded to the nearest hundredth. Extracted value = 68.13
